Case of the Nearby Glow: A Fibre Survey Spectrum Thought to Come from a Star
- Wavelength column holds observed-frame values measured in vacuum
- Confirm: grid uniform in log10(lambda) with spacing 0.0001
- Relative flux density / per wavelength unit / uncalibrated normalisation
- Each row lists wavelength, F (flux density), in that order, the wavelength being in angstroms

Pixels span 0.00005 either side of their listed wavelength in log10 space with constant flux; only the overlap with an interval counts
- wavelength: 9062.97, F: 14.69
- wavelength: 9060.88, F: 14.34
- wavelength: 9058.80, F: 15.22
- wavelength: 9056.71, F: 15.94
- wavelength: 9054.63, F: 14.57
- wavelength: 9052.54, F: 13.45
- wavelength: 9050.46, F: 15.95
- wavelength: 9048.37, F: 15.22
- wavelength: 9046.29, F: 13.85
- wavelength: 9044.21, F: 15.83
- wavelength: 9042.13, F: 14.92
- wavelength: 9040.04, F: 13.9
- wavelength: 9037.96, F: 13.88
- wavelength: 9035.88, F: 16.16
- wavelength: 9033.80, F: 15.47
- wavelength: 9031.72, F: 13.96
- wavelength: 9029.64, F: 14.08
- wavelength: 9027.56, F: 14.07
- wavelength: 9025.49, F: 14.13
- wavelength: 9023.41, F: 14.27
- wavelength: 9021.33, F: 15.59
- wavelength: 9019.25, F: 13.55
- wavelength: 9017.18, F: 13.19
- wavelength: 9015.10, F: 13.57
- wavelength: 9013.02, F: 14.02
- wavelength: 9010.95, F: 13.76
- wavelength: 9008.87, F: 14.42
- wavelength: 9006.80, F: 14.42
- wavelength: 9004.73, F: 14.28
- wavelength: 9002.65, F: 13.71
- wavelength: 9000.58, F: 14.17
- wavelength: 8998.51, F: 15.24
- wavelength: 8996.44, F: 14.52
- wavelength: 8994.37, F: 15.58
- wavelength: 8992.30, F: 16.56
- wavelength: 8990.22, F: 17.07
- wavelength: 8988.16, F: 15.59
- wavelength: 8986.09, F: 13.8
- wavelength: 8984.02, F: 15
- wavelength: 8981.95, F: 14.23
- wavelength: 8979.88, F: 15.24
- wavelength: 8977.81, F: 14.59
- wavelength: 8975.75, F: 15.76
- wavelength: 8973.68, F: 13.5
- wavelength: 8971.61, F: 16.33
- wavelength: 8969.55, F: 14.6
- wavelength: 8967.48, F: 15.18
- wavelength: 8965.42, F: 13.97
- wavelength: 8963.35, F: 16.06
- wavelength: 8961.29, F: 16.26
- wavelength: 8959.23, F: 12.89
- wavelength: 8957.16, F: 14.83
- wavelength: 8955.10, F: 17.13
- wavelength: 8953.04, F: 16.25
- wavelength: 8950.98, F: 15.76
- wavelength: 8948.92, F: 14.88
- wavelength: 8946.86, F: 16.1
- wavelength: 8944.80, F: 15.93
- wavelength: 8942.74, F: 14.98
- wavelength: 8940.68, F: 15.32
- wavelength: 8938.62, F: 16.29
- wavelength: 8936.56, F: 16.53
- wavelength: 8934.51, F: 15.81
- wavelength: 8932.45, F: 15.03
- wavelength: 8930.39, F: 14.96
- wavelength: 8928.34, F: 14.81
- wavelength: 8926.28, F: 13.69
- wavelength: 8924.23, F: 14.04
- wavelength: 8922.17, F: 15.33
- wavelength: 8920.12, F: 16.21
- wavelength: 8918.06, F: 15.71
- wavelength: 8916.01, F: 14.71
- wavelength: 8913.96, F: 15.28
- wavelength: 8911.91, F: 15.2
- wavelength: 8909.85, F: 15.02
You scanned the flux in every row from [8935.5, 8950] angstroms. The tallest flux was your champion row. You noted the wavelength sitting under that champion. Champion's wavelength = 8936.56 angstroms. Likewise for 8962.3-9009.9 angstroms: 8990.22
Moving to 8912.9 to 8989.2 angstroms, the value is 8955.10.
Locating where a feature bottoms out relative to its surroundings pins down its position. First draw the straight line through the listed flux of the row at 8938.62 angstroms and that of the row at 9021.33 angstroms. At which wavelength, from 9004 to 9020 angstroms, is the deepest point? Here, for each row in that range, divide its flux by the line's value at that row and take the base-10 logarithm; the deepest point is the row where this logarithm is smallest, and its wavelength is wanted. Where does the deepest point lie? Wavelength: 9017.18 angstroms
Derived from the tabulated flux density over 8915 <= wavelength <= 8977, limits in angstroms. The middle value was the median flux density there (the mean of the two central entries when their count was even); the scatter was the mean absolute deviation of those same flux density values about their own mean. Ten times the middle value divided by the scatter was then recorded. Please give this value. 191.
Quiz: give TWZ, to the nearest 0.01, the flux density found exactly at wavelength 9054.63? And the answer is 14.57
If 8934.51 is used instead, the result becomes 15.81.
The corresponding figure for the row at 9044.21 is 15.83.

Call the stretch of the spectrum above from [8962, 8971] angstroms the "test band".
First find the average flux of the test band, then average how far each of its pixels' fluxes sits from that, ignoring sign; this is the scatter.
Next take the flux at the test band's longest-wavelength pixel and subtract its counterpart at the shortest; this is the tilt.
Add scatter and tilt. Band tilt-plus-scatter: -1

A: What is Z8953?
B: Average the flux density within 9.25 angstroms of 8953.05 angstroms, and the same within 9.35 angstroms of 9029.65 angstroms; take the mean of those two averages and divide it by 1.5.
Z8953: 10.1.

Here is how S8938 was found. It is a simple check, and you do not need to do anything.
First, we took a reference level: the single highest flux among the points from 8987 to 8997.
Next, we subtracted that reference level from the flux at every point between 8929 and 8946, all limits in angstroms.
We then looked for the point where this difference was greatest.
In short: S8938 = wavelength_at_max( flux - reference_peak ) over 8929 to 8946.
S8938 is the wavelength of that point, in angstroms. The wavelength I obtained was 8936.56 angstroms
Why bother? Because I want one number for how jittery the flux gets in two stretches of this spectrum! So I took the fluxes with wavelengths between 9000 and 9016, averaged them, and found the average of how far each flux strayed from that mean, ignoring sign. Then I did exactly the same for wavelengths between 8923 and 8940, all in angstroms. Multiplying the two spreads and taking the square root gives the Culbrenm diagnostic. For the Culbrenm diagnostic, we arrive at 0.47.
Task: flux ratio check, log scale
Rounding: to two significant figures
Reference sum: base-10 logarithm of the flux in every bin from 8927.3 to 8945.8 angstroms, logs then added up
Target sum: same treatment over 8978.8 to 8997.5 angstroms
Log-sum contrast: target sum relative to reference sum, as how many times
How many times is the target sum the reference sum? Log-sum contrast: 0.99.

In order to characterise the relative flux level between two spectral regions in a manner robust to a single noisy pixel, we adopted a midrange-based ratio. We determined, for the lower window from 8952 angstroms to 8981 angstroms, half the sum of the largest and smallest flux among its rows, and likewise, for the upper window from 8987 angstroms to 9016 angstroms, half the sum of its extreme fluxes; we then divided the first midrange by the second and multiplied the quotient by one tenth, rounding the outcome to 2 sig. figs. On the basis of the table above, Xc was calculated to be 0.098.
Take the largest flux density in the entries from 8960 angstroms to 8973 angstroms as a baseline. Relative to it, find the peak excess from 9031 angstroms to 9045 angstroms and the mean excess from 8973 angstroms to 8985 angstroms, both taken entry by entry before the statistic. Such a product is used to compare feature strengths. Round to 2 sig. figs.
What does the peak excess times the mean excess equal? 0.27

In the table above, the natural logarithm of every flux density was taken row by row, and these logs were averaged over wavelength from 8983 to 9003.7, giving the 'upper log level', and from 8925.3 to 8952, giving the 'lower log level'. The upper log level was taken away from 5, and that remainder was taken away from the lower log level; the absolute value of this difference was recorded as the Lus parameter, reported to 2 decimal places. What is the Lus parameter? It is 0.45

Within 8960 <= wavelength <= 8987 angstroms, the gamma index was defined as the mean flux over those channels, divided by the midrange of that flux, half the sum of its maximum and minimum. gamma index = 1.00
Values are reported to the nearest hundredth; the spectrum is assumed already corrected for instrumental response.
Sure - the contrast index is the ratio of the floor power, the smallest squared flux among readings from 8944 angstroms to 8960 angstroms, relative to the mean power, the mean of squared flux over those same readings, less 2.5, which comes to -1.81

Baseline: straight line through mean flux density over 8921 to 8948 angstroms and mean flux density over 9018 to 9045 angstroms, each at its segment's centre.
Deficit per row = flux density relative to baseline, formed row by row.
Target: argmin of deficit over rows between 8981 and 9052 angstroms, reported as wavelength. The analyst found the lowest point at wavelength 9017.18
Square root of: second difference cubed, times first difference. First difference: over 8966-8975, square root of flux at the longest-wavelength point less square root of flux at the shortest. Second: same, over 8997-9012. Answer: 0.040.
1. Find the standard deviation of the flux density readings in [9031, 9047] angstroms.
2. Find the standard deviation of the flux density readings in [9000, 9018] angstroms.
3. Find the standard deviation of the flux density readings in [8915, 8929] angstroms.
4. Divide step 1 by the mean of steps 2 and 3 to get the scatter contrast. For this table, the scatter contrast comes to 1.5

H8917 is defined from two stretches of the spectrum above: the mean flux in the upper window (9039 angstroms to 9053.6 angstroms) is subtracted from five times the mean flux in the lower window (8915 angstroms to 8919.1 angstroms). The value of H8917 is 61.3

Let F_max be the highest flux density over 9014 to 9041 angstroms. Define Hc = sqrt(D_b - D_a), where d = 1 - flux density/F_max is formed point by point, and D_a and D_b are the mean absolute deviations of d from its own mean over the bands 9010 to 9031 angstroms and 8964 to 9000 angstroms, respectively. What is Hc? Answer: 0.15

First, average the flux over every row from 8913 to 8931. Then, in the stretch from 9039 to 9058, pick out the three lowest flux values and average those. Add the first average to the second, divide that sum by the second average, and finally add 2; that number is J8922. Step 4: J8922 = 4.09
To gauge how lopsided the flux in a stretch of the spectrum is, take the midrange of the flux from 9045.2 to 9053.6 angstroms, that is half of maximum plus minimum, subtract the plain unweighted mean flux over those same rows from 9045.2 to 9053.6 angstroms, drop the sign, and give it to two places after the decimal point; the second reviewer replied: 0.08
